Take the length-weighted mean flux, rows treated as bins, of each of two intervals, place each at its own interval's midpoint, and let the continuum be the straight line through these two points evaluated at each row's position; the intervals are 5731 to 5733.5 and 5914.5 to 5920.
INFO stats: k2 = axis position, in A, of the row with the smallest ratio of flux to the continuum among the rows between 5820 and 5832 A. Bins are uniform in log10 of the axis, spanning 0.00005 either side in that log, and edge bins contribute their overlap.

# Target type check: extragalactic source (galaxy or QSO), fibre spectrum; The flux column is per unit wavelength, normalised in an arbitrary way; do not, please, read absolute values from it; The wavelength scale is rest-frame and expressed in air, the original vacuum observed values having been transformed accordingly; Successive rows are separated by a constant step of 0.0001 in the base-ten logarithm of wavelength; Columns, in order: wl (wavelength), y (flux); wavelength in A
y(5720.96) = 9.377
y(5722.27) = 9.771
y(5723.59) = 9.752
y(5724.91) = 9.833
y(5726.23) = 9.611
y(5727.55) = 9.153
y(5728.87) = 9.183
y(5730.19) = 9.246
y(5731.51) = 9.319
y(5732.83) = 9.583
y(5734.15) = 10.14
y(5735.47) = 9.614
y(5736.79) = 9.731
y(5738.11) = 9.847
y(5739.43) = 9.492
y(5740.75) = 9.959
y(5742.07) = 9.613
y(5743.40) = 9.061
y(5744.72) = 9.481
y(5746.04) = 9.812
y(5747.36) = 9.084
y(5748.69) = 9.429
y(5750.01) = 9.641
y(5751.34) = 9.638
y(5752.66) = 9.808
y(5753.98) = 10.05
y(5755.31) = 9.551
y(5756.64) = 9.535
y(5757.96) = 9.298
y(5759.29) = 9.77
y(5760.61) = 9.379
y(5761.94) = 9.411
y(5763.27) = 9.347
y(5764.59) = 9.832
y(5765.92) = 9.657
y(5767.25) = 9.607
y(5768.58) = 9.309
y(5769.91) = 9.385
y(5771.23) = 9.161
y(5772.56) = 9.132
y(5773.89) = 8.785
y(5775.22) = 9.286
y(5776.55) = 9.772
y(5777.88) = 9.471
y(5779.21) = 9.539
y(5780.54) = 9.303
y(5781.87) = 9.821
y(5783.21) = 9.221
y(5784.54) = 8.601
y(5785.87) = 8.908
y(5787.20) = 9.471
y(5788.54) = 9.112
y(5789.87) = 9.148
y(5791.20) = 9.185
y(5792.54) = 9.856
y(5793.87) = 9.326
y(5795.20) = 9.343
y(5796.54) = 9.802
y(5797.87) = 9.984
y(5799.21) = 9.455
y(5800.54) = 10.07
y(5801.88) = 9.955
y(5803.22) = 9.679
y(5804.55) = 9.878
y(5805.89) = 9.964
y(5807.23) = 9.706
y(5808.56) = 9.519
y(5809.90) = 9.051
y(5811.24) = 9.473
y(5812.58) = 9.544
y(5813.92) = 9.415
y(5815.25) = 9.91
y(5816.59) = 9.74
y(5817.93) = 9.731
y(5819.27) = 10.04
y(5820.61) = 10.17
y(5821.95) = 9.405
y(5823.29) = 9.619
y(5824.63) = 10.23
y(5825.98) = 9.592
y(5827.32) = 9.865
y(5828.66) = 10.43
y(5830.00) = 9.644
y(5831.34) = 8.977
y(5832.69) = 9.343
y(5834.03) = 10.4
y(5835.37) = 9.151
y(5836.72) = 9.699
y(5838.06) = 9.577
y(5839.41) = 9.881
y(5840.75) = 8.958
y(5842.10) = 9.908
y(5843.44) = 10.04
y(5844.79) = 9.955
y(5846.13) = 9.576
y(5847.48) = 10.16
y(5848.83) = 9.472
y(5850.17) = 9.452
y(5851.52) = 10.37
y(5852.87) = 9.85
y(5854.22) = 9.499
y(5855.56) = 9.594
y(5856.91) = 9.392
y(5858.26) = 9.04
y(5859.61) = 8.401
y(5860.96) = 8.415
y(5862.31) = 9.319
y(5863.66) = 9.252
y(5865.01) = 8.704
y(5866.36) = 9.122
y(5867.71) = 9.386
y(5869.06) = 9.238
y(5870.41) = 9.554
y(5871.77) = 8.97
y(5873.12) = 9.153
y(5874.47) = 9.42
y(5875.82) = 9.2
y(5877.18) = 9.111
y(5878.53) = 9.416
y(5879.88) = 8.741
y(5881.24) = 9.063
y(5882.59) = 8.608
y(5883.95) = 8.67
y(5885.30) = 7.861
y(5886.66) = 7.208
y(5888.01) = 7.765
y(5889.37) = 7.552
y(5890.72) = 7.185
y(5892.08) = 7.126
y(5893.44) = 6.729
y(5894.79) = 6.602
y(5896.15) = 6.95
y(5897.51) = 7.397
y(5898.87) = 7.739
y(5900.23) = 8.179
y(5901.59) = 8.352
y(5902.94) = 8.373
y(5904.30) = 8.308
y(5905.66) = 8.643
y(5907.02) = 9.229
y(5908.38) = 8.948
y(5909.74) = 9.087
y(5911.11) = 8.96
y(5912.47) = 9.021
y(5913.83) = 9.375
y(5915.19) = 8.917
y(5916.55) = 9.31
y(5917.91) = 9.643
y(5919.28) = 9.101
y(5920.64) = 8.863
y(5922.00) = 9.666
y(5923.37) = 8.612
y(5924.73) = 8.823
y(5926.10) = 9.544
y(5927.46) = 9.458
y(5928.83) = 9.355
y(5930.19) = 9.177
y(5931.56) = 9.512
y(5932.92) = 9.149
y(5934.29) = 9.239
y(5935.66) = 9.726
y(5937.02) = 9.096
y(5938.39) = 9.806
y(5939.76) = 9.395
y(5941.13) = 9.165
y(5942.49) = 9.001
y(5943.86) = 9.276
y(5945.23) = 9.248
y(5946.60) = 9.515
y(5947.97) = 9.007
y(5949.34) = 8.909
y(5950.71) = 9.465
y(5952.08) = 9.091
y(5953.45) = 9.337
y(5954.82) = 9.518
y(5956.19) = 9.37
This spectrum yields 5831.34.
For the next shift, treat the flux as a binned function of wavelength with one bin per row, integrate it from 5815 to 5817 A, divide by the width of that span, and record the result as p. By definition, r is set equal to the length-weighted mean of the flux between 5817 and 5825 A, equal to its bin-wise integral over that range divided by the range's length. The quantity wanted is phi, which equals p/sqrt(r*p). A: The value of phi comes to 1.00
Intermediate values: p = 9.8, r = 9.85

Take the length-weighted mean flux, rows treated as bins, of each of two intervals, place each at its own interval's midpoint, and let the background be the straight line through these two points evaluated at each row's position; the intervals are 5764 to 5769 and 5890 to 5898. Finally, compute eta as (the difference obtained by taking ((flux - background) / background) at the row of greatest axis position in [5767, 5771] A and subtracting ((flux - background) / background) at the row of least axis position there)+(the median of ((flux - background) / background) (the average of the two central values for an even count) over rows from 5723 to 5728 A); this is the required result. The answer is -0.09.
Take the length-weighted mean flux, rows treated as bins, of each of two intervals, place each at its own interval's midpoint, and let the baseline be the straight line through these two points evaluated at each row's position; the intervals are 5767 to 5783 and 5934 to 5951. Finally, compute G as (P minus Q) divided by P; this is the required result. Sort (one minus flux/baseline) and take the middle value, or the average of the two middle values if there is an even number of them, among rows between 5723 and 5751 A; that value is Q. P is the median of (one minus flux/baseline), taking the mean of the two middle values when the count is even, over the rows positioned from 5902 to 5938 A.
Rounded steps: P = 0.019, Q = -0.02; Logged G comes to 2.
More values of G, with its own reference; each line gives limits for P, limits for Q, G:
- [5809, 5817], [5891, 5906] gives 11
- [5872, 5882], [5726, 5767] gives 2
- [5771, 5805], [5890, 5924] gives 18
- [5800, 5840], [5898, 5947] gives 1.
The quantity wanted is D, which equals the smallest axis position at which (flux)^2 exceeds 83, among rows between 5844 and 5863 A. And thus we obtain 5844.79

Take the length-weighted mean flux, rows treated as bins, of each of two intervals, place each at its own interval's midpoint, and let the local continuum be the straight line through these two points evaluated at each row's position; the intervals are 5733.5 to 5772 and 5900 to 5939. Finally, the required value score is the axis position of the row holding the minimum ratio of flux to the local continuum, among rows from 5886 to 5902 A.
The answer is 5894.79 A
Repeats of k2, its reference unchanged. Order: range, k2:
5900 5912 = 5900.23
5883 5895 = 5894.79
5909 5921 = 5920.64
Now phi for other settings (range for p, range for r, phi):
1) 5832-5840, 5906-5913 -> 1.03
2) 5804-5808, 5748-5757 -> 1.01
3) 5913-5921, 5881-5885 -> 1.03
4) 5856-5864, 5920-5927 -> 0.99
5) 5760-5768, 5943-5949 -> 1.02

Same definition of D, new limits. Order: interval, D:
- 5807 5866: 5807.23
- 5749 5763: 5750.01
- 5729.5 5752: 5730.19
